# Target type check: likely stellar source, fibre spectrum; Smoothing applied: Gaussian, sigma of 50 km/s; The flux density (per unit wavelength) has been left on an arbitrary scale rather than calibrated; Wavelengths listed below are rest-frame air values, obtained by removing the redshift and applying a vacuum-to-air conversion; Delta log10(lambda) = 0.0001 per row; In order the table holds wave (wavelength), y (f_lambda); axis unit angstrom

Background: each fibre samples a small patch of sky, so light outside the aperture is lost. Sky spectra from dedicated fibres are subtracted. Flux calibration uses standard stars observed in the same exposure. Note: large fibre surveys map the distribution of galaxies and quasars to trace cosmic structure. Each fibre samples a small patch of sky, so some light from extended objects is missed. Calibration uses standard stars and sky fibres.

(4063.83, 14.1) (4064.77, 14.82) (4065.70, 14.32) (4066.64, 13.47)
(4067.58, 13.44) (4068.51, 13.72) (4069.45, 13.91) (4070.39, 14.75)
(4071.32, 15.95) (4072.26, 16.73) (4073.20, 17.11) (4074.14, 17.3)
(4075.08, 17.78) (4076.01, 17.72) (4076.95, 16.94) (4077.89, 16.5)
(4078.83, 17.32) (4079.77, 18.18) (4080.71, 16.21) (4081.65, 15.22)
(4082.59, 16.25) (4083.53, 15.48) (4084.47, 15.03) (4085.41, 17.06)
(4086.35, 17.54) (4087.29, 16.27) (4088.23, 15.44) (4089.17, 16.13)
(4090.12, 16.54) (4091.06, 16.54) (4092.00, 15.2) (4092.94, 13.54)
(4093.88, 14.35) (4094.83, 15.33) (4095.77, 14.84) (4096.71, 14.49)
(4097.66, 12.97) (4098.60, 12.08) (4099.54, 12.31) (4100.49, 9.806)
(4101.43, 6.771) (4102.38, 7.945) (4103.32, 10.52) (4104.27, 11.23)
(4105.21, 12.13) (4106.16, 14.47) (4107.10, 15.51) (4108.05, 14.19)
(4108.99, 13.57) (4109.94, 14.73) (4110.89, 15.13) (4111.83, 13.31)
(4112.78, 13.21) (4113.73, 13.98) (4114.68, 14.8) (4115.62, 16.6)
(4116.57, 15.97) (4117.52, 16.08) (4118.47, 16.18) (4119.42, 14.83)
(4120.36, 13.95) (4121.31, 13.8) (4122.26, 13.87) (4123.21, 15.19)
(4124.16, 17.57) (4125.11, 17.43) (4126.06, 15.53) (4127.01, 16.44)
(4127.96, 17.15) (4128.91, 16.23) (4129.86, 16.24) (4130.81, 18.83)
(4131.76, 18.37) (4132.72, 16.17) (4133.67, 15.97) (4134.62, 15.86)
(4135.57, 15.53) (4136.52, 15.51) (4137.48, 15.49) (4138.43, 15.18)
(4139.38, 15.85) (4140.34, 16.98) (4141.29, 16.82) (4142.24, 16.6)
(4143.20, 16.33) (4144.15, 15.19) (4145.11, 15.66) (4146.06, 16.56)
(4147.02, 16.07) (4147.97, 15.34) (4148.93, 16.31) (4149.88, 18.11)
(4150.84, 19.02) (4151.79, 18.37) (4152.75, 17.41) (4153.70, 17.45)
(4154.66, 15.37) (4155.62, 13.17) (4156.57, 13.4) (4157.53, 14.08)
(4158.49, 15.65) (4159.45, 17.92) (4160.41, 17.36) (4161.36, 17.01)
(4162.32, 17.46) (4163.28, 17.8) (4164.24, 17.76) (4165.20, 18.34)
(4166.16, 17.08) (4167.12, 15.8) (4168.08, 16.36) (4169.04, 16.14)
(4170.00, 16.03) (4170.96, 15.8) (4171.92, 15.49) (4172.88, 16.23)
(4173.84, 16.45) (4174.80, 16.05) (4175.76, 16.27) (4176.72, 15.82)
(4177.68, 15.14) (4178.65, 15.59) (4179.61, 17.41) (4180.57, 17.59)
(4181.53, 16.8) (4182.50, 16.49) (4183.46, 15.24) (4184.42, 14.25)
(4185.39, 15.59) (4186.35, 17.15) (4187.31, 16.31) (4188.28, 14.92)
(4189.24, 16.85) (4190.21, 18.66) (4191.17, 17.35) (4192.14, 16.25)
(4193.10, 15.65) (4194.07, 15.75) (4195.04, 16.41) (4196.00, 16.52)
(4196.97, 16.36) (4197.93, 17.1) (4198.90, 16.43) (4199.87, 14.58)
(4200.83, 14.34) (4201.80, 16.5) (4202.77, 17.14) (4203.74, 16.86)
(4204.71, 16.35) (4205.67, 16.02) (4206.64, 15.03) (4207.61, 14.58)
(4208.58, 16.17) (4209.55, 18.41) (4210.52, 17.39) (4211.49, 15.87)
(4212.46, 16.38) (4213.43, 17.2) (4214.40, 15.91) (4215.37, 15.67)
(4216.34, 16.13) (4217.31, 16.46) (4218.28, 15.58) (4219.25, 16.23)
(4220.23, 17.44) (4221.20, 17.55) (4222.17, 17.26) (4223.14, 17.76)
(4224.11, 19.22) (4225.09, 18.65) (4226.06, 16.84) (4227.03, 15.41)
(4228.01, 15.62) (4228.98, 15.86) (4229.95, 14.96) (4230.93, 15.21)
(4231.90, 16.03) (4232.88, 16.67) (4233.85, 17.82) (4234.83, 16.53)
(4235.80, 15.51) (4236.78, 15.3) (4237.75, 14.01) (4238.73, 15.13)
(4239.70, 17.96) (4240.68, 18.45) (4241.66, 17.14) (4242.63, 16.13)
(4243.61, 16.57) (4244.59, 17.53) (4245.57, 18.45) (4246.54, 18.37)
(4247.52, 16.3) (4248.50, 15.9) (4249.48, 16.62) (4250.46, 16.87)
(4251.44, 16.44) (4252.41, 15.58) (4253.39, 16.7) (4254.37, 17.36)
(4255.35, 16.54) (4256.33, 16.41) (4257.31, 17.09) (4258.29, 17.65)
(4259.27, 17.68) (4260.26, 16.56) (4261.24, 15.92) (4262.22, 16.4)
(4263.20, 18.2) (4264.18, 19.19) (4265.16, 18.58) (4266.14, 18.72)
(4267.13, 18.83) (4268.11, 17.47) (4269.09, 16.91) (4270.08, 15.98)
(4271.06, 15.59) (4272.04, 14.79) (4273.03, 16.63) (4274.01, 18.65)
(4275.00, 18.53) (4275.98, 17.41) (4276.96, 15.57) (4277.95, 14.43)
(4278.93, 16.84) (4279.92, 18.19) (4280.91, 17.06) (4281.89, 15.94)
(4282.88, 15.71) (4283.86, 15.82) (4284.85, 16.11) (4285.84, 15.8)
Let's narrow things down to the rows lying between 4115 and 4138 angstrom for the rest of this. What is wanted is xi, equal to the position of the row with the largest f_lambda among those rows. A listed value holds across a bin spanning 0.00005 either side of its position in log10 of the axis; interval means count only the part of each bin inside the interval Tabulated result 4130.81 angstrom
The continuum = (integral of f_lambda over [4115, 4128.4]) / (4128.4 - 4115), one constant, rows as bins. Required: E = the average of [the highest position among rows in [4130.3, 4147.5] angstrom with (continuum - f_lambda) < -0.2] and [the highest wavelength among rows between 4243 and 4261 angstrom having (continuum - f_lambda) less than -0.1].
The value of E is 4203.6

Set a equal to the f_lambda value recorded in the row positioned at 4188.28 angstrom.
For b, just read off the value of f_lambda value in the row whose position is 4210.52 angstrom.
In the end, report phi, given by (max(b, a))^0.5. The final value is 4.17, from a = 14.92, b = 17.39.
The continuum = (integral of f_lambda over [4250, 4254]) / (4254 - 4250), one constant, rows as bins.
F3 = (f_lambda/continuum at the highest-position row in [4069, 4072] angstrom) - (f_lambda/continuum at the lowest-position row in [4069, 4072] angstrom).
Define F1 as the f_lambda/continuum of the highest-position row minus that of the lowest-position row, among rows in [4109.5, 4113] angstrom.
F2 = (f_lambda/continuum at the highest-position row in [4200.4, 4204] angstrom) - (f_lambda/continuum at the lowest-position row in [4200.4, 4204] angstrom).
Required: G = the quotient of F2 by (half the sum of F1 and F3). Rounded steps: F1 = -0.09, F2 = 0.15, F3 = 0.124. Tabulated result 9.7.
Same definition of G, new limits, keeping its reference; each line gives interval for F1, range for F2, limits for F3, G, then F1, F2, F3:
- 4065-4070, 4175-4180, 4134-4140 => -5.4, -0.02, 0.07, -0.001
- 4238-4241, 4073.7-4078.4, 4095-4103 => 0.4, 0.20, -0.05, -0.419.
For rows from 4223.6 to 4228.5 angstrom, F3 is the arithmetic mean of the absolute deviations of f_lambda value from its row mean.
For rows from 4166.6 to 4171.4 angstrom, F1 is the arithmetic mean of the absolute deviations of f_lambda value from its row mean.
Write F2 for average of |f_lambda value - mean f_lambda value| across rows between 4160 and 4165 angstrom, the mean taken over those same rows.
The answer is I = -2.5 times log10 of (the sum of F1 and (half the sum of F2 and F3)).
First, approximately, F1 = 0.18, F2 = 0.2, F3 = 1.4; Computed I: -0.02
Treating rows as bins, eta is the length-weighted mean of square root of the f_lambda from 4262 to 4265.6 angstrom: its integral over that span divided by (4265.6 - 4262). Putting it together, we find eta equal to 4.27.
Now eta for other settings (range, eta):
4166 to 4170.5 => 4.03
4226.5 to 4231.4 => 3.93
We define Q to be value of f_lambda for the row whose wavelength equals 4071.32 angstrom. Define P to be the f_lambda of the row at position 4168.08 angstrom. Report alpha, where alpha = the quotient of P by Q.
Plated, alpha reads 1.03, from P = 16.36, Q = 15.95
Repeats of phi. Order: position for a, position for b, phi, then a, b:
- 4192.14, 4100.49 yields 4.03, 16.25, 9.806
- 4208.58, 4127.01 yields 4.05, 16.17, 16.44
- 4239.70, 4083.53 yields 4.24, 17.96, 15.48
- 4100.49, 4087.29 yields 4.03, 9.806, 16.27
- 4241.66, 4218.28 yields 4.14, 17.14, 15.58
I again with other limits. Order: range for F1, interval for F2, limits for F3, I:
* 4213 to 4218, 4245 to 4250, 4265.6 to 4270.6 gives -0.39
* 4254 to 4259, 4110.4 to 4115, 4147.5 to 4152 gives -0.38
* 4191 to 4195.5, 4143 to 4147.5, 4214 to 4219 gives 0.20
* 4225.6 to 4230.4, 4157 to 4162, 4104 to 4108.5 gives -0.66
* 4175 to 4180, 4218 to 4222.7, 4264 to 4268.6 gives -0.21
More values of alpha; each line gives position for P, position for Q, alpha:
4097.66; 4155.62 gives 0.98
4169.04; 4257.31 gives 0.94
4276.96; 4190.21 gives 0.83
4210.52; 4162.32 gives 1.00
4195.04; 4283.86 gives 1.04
